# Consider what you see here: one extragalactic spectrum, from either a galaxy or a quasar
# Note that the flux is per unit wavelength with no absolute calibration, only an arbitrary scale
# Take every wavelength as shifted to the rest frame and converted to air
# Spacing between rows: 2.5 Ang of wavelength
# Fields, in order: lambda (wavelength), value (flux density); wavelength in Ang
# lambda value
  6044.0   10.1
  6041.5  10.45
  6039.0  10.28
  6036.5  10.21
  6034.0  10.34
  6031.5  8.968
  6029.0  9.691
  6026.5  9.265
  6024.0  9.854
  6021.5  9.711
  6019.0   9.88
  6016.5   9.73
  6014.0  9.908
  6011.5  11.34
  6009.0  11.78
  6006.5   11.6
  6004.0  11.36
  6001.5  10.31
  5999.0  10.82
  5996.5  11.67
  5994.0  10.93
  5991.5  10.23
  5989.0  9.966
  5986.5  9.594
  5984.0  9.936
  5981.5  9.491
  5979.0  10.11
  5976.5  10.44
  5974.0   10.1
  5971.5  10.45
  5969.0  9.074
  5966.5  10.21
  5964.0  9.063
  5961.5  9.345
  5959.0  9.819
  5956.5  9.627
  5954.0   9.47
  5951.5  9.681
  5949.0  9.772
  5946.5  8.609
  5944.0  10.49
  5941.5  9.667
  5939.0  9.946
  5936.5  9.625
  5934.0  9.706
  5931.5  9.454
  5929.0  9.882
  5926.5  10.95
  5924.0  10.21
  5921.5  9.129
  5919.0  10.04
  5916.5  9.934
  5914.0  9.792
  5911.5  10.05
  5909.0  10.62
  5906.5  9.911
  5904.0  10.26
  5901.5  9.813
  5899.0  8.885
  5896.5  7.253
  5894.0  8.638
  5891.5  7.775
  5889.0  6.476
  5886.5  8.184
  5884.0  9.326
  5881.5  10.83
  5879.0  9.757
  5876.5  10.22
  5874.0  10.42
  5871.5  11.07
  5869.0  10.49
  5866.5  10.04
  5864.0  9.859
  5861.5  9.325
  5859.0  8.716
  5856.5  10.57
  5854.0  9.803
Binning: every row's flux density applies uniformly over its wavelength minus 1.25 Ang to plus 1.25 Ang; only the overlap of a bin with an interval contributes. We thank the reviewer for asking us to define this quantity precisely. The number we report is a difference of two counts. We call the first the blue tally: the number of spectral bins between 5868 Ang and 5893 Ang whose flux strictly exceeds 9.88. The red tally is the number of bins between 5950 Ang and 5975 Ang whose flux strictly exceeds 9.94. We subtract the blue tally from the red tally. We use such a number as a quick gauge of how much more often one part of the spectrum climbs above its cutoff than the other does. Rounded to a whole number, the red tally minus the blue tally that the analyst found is -2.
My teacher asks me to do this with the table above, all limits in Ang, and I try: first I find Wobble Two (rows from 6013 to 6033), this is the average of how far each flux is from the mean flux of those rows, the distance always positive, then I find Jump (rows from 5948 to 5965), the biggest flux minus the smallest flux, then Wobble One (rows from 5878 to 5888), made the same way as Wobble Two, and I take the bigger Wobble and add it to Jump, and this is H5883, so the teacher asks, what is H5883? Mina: 1.5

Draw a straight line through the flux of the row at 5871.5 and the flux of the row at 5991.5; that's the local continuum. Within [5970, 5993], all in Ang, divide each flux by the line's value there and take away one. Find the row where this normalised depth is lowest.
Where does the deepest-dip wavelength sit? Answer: 5981.5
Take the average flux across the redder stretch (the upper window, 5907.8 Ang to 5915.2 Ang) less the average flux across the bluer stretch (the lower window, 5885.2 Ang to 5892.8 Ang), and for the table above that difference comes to 2.7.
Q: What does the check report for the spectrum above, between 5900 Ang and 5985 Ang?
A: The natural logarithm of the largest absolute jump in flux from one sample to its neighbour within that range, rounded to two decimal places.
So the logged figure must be 0.63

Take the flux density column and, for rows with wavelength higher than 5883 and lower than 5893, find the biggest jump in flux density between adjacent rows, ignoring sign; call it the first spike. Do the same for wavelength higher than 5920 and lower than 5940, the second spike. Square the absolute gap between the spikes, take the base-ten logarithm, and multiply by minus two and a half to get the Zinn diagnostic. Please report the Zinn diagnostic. 1.0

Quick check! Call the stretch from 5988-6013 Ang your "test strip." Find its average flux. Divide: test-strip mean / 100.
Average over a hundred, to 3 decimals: 0.110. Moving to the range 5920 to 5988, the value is 0.098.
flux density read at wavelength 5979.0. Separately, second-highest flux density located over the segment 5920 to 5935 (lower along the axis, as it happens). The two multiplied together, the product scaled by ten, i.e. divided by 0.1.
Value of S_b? 1032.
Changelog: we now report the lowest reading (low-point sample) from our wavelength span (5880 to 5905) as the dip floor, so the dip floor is 6.476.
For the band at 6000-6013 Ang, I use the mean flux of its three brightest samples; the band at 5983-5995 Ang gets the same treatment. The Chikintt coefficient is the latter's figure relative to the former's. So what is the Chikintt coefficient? 0.90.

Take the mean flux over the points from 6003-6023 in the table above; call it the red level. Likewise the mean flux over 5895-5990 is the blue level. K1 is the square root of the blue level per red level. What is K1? 0.96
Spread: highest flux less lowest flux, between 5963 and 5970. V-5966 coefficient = 1.1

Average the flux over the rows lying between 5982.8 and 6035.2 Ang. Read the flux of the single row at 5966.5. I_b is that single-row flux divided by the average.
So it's 0.99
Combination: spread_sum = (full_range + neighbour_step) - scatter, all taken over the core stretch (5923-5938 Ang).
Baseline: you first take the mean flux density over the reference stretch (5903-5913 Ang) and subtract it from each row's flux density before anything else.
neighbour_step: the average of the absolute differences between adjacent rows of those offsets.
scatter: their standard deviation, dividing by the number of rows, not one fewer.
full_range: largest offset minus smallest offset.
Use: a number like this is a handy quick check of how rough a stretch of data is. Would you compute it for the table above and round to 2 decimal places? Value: 1.51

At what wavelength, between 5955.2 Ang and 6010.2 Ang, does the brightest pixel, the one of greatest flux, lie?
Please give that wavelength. 6009.0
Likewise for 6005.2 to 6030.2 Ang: 6009.0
